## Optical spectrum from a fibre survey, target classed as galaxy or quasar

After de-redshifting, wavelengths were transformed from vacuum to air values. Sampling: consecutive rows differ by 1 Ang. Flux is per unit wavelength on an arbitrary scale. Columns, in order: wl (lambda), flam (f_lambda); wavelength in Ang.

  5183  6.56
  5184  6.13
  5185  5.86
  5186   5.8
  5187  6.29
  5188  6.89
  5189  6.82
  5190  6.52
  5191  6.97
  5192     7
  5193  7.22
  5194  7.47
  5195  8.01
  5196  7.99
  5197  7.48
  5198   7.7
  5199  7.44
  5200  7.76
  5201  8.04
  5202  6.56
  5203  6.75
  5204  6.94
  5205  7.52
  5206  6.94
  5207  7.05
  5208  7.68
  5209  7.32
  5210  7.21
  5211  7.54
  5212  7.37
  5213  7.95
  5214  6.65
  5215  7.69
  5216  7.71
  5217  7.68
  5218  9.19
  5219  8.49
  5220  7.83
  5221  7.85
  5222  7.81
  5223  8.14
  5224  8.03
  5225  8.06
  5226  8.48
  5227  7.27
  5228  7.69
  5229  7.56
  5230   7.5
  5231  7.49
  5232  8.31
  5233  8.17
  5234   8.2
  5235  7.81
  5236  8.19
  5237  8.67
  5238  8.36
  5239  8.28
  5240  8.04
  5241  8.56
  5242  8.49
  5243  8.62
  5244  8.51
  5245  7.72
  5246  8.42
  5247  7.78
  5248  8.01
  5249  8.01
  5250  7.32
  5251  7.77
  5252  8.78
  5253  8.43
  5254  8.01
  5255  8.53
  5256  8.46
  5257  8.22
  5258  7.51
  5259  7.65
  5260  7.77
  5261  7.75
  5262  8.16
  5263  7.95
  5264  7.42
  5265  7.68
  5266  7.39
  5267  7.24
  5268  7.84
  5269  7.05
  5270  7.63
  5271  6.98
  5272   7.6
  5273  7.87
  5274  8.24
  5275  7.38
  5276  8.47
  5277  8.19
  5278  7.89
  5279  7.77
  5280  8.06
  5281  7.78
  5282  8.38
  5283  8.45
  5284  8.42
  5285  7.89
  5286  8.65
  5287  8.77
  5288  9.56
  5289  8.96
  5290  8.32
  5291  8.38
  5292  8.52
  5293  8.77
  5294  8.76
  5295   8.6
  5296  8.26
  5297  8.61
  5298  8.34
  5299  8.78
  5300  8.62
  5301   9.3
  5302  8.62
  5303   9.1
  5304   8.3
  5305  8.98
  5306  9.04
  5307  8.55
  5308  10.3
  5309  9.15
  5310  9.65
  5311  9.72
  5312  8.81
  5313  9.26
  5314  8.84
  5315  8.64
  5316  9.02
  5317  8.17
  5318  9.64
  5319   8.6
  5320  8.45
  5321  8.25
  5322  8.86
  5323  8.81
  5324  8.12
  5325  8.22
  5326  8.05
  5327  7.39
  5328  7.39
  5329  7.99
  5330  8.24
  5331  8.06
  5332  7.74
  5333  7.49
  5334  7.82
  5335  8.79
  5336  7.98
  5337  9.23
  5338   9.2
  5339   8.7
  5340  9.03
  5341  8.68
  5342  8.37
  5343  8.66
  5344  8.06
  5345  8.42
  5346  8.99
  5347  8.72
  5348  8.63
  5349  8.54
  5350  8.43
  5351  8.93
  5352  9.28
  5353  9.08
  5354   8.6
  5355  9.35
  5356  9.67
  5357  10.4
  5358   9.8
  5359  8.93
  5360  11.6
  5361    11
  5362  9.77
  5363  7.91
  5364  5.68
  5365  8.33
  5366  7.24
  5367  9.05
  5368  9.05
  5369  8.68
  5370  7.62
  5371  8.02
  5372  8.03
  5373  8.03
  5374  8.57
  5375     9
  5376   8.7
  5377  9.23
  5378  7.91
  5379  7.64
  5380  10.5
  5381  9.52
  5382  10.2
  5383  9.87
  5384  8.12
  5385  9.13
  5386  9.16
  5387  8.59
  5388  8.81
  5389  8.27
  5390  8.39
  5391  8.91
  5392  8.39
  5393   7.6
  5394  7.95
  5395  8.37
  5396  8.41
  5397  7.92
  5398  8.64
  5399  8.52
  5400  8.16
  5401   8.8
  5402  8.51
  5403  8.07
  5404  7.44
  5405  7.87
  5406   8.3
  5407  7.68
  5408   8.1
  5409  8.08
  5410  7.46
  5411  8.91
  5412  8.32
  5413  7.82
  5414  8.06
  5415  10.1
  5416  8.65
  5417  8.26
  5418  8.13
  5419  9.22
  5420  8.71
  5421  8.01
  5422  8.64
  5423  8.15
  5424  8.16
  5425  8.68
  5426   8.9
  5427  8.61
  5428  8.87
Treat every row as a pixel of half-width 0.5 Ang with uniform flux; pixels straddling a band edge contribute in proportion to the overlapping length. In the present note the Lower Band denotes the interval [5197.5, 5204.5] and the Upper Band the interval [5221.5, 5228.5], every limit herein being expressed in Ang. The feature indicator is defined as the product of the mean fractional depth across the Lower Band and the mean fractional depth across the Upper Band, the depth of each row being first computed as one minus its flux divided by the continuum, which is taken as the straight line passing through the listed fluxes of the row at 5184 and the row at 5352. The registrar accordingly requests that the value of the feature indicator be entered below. 0.020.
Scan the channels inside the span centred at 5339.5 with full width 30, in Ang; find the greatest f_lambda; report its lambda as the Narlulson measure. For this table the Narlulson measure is 5352 Ang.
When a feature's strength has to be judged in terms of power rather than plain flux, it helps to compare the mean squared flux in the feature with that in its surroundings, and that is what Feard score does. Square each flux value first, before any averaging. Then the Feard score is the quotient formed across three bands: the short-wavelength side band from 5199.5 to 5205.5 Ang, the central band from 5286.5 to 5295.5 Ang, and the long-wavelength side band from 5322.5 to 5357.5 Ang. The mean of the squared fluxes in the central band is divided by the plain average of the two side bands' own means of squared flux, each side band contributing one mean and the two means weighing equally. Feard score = 1.21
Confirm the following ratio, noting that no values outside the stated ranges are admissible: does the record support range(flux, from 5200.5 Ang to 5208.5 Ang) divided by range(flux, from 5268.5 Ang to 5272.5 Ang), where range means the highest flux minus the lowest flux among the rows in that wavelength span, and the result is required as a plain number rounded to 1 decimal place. 2.3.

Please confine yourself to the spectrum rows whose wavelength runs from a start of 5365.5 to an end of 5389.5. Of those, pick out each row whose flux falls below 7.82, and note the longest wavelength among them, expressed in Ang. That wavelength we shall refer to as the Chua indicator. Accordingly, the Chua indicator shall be 5379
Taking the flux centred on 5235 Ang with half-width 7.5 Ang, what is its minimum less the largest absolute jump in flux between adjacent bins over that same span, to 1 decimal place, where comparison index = 6.7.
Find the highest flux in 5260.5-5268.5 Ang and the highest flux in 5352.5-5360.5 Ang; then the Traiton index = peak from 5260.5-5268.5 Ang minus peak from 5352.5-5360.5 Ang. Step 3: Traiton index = -3.4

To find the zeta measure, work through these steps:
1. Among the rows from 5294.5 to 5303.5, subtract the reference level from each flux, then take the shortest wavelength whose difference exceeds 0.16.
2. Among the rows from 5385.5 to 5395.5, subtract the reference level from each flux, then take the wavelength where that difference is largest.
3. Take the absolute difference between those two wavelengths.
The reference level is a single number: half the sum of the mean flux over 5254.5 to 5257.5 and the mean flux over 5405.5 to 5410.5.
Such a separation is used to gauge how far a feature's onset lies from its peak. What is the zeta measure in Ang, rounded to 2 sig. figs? 91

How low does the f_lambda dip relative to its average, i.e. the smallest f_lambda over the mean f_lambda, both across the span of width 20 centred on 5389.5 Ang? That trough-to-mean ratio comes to 0.87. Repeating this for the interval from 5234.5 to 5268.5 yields 0.90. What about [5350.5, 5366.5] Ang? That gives 0.62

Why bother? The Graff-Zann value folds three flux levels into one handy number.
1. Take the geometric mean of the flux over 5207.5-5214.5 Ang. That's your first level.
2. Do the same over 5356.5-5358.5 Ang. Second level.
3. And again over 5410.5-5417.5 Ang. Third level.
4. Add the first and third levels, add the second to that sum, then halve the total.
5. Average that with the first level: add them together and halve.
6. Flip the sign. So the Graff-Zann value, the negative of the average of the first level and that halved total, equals -10.2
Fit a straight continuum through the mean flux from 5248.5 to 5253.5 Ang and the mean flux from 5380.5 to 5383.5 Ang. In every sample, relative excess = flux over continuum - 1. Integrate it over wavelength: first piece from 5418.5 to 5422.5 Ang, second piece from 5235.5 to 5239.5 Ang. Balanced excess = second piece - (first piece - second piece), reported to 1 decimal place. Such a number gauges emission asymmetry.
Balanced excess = 1.2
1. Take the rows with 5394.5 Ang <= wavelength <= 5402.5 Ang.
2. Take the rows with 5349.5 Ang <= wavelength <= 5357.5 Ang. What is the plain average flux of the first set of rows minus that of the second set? -0.8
